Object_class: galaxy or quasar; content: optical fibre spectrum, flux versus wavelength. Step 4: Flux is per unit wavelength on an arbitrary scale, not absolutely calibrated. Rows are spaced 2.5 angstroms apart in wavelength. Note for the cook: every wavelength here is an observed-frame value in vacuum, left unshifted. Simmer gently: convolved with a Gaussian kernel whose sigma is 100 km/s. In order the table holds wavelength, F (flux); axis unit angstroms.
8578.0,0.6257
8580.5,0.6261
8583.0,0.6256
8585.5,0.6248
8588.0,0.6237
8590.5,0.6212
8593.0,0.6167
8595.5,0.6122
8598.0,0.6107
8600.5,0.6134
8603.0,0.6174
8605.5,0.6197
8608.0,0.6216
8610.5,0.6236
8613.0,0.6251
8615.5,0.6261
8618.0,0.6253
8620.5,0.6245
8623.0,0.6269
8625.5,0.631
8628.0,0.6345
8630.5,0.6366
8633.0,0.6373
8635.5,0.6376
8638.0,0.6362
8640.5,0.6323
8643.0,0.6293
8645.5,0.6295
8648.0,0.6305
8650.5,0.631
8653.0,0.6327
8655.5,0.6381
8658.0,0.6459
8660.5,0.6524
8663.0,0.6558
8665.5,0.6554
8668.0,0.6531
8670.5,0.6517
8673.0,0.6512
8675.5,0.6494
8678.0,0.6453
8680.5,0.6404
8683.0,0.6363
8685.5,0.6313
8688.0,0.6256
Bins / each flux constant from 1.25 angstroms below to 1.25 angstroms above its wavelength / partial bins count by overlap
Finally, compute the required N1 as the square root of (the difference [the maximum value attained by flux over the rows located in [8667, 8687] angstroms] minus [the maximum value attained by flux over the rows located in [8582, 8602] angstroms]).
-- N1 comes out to 0.17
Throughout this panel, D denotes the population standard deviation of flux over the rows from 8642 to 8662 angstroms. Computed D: 0.0081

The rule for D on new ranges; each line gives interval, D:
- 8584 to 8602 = 0.0053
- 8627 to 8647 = 0.0032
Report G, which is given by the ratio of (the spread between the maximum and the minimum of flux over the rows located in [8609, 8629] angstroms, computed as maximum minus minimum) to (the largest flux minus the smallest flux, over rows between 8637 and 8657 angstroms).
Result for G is 1.2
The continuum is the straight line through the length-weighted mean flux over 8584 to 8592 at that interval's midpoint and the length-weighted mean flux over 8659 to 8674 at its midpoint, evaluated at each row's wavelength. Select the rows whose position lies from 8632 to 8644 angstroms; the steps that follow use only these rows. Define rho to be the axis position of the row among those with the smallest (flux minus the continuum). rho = 8643.0 angstroms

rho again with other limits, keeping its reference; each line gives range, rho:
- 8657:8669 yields 8658.0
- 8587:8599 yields 8598.0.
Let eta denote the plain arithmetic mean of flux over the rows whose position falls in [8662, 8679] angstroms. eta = 0.652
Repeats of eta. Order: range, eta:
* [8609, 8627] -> 0.626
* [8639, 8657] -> 0.632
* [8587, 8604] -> 0.616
